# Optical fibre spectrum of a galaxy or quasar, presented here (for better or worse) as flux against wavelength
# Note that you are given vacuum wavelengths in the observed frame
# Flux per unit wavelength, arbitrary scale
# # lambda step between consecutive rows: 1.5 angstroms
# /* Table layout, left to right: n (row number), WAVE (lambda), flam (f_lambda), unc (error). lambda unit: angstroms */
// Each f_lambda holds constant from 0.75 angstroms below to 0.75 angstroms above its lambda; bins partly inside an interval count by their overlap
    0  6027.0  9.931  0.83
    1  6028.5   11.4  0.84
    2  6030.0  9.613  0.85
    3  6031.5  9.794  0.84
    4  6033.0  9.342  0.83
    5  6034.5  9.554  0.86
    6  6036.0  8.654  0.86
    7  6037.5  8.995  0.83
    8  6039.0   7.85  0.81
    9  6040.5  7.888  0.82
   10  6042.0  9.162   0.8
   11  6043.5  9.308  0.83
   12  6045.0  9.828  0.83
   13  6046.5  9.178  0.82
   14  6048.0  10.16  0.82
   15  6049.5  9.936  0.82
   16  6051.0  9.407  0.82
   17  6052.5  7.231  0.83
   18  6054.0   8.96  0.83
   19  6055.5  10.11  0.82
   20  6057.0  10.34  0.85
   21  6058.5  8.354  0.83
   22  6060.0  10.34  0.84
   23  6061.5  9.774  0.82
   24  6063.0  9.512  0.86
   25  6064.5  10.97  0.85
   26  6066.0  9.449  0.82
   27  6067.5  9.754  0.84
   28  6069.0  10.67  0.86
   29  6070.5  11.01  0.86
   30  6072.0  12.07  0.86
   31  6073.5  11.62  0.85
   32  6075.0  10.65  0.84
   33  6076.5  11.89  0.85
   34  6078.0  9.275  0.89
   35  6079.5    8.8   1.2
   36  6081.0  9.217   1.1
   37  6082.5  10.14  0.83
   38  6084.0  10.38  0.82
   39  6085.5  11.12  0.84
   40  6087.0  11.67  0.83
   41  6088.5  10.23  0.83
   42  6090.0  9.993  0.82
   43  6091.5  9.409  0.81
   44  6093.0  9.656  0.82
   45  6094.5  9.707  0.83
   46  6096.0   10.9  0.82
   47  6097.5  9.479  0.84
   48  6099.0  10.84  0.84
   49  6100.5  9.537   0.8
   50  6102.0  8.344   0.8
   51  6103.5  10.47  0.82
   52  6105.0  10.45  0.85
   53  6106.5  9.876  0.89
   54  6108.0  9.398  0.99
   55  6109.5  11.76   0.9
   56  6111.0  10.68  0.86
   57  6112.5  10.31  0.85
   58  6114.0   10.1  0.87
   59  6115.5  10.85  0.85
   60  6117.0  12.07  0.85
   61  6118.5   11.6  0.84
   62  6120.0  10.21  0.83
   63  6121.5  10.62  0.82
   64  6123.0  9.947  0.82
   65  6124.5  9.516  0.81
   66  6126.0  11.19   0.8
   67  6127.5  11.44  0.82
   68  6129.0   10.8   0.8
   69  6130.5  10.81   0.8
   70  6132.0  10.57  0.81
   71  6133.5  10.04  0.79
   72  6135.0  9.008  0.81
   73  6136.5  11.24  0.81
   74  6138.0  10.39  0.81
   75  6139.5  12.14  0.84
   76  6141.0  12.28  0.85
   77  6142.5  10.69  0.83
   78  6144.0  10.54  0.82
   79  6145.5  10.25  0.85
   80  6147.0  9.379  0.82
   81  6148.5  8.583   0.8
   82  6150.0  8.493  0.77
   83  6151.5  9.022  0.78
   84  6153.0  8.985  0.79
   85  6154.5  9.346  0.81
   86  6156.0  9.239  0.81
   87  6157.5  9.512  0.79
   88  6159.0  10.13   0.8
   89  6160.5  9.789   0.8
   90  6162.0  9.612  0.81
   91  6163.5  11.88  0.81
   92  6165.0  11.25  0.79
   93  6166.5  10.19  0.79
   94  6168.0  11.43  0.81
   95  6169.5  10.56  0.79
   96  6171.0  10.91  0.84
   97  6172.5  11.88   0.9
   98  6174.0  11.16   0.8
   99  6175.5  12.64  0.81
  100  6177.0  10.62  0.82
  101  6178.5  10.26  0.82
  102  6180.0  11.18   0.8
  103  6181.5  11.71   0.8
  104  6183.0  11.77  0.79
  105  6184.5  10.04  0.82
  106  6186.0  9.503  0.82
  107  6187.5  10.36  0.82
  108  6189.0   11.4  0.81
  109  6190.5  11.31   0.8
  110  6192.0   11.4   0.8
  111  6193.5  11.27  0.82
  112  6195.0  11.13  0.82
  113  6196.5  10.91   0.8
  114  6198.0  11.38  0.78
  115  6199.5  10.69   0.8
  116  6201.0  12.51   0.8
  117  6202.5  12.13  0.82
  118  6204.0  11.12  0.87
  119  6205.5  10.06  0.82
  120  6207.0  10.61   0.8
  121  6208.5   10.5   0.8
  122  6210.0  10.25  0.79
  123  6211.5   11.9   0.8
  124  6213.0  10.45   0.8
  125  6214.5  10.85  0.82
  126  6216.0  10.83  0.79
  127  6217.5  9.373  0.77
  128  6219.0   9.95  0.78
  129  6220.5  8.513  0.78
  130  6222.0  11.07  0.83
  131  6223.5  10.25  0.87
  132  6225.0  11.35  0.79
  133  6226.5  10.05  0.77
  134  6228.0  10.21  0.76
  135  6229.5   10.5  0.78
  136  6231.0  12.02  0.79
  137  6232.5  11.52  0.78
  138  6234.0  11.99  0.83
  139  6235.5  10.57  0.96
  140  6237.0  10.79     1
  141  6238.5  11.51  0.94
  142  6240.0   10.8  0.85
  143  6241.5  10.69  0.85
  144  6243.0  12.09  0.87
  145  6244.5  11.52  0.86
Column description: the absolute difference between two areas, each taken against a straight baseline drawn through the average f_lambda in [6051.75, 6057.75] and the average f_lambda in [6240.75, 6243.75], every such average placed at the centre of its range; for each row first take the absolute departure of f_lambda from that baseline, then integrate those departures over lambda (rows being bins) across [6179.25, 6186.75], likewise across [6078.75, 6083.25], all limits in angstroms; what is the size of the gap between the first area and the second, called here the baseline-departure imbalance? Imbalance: 4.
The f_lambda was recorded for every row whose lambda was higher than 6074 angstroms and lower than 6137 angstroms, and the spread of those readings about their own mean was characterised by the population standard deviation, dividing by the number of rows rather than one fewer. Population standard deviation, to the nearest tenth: 0.9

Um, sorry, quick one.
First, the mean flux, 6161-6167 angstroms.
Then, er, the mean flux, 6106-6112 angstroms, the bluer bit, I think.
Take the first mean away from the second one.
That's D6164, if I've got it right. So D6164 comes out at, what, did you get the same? -0.3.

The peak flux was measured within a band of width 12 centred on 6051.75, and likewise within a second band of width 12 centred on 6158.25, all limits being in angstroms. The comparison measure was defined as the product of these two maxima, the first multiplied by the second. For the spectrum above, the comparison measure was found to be 123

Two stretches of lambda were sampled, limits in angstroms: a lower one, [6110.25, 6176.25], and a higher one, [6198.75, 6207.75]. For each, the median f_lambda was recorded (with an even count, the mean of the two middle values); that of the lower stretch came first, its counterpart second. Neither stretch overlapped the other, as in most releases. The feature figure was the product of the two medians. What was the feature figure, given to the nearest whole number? 115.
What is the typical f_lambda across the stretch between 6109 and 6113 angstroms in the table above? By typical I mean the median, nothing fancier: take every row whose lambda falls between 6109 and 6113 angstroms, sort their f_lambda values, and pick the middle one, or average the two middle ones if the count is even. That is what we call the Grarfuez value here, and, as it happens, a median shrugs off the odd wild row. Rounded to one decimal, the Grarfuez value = 10.7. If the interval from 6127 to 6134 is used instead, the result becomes 10.8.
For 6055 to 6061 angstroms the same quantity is 10.2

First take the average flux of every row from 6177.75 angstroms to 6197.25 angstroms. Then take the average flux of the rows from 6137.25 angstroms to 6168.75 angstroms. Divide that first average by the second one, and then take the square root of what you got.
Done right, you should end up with 1.04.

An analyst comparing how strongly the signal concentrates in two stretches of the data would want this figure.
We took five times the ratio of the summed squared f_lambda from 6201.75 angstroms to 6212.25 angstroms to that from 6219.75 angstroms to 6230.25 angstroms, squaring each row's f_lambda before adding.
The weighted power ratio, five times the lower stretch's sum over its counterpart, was 5.7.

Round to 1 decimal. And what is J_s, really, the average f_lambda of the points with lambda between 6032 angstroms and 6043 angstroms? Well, 8.8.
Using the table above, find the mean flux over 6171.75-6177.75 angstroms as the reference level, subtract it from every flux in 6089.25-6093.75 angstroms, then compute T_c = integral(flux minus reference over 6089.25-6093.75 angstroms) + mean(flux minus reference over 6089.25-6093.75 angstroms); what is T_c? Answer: -10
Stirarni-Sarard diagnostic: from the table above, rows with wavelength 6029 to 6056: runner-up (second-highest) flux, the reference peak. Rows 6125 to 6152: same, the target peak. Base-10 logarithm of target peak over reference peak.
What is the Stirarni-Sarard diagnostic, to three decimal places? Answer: 0.079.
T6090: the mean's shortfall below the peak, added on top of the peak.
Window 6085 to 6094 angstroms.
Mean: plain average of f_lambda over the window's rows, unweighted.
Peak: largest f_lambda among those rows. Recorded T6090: 13.0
